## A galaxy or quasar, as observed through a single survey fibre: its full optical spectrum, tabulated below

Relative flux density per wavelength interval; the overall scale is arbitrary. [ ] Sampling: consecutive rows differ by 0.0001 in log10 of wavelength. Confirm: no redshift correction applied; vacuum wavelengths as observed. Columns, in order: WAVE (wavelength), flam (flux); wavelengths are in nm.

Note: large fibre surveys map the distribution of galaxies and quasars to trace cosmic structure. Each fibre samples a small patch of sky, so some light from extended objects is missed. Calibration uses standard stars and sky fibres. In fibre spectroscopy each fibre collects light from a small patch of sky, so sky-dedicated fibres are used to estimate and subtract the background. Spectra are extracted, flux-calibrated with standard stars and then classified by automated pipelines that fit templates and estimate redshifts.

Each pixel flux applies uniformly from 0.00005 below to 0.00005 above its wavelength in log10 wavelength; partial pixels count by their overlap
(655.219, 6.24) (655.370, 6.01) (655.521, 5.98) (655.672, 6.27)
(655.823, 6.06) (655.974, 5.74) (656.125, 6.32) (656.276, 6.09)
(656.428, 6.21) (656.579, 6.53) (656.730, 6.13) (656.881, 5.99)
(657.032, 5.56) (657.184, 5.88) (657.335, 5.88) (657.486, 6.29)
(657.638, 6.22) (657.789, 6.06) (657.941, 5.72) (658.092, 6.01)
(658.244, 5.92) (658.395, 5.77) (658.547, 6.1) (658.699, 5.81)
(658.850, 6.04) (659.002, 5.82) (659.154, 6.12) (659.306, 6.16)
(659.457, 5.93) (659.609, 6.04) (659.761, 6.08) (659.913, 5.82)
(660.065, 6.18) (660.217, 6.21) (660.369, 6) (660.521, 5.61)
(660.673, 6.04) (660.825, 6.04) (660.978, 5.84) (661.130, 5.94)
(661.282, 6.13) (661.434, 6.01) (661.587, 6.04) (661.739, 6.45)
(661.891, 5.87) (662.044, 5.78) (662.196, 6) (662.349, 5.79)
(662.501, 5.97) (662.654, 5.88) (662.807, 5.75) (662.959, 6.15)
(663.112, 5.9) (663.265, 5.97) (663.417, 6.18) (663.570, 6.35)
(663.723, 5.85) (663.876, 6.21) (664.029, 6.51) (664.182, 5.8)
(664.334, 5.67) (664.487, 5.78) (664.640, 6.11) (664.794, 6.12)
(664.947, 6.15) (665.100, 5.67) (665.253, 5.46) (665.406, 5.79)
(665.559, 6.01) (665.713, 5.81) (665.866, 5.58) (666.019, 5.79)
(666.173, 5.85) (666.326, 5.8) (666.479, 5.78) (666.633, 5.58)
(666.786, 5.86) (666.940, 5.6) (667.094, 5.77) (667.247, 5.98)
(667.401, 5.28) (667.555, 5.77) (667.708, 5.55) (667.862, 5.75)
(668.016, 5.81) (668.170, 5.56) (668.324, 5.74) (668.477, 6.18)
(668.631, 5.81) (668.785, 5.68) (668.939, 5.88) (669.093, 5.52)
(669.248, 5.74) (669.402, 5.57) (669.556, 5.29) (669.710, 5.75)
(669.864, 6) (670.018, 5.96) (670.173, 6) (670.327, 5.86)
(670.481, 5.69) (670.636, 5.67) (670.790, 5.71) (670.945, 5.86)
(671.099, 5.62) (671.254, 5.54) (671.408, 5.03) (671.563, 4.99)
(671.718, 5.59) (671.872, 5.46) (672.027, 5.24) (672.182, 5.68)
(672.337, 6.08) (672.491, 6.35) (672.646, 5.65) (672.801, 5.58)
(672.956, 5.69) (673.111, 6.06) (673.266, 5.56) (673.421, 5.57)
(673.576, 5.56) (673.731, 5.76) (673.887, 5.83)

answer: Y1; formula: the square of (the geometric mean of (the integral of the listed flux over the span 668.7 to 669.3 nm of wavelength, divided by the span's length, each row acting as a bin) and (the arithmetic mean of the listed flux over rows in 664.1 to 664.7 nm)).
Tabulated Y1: 33.3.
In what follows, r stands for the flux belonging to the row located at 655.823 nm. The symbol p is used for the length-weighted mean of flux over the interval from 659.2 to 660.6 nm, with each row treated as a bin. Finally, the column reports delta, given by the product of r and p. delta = 36.4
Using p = 6.01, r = 6.06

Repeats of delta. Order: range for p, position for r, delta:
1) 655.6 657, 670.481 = 34.9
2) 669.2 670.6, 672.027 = 30.2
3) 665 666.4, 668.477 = 35.6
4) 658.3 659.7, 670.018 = 35.6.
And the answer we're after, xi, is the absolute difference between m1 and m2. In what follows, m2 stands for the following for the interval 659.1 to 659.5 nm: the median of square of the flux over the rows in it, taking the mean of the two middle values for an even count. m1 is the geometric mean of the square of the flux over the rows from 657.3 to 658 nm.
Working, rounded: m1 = 36.4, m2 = 37.5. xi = 1.1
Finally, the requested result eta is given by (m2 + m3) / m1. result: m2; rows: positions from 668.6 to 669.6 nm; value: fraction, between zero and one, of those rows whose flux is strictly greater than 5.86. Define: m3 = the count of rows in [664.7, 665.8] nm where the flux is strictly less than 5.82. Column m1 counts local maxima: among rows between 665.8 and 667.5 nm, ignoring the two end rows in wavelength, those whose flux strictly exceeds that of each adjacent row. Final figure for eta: 1.4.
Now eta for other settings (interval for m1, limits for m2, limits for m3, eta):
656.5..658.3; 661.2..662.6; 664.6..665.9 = 2.9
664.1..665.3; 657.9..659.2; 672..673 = 5.6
